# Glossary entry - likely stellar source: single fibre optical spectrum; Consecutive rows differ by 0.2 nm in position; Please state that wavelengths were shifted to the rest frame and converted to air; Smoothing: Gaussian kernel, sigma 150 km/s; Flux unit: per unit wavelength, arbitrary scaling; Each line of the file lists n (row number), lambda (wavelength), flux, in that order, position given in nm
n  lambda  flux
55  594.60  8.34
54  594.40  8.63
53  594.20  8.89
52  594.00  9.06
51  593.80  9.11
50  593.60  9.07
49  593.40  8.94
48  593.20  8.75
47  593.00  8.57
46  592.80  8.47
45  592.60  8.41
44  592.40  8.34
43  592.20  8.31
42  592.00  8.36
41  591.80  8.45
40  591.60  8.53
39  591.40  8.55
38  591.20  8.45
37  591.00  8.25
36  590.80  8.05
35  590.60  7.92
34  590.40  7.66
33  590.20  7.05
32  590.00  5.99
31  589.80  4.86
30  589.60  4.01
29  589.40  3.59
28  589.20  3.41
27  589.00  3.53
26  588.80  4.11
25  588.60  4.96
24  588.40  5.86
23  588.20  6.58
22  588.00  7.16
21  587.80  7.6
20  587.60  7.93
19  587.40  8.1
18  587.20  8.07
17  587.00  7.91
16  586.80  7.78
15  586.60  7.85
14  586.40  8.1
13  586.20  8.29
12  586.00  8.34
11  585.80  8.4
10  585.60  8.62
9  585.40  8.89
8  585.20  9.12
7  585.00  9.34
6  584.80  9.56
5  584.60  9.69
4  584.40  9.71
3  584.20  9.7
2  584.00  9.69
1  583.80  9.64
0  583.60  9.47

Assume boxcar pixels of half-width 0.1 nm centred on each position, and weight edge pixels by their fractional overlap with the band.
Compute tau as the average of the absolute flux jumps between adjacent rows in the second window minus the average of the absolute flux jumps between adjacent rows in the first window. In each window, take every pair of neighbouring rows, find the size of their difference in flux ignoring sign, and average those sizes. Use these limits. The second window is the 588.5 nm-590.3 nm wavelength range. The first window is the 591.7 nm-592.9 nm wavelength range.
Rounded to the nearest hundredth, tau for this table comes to 0.59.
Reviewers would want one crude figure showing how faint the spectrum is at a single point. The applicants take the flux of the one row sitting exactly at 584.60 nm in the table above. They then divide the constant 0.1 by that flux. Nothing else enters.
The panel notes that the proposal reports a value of 0.0103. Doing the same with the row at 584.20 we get 0.0103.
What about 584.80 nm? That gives 0.0105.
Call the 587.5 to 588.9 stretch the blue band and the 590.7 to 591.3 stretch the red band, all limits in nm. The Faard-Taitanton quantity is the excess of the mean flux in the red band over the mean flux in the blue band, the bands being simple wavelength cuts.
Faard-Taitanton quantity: 1.9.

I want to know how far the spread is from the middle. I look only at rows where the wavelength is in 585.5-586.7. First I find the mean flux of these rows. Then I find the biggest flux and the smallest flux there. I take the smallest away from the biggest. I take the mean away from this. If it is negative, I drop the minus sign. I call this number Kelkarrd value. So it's 7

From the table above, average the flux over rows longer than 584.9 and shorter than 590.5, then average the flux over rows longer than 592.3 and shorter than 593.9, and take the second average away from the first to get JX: -2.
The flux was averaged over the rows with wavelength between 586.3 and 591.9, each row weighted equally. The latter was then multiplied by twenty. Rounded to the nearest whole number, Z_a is 136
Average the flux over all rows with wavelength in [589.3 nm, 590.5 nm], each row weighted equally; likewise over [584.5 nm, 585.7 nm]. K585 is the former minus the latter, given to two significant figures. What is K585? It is -3.7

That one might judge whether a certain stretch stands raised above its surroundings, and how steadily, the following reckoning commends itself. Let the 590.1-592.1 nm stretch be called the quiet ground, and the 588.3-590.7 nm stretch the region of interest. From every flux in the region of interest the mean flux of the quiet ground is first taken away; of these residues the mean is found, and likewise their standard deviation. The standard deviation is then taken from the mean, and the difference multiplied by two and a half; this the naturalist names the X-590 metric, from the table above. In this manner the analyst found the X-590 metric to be -11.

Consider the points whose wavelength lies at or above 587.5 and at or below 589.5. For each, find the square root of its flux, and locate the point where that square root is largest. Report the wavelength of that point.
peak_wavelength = 587.60 nm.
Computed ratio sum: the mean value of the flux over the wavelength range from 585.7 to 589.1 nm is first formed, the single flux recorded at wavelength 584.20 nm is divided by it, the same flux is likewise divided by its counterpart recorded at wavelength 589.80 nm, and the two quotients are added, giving 3.4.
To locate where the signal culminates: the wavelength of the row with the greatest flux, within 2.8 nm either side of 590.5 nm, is 593.20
